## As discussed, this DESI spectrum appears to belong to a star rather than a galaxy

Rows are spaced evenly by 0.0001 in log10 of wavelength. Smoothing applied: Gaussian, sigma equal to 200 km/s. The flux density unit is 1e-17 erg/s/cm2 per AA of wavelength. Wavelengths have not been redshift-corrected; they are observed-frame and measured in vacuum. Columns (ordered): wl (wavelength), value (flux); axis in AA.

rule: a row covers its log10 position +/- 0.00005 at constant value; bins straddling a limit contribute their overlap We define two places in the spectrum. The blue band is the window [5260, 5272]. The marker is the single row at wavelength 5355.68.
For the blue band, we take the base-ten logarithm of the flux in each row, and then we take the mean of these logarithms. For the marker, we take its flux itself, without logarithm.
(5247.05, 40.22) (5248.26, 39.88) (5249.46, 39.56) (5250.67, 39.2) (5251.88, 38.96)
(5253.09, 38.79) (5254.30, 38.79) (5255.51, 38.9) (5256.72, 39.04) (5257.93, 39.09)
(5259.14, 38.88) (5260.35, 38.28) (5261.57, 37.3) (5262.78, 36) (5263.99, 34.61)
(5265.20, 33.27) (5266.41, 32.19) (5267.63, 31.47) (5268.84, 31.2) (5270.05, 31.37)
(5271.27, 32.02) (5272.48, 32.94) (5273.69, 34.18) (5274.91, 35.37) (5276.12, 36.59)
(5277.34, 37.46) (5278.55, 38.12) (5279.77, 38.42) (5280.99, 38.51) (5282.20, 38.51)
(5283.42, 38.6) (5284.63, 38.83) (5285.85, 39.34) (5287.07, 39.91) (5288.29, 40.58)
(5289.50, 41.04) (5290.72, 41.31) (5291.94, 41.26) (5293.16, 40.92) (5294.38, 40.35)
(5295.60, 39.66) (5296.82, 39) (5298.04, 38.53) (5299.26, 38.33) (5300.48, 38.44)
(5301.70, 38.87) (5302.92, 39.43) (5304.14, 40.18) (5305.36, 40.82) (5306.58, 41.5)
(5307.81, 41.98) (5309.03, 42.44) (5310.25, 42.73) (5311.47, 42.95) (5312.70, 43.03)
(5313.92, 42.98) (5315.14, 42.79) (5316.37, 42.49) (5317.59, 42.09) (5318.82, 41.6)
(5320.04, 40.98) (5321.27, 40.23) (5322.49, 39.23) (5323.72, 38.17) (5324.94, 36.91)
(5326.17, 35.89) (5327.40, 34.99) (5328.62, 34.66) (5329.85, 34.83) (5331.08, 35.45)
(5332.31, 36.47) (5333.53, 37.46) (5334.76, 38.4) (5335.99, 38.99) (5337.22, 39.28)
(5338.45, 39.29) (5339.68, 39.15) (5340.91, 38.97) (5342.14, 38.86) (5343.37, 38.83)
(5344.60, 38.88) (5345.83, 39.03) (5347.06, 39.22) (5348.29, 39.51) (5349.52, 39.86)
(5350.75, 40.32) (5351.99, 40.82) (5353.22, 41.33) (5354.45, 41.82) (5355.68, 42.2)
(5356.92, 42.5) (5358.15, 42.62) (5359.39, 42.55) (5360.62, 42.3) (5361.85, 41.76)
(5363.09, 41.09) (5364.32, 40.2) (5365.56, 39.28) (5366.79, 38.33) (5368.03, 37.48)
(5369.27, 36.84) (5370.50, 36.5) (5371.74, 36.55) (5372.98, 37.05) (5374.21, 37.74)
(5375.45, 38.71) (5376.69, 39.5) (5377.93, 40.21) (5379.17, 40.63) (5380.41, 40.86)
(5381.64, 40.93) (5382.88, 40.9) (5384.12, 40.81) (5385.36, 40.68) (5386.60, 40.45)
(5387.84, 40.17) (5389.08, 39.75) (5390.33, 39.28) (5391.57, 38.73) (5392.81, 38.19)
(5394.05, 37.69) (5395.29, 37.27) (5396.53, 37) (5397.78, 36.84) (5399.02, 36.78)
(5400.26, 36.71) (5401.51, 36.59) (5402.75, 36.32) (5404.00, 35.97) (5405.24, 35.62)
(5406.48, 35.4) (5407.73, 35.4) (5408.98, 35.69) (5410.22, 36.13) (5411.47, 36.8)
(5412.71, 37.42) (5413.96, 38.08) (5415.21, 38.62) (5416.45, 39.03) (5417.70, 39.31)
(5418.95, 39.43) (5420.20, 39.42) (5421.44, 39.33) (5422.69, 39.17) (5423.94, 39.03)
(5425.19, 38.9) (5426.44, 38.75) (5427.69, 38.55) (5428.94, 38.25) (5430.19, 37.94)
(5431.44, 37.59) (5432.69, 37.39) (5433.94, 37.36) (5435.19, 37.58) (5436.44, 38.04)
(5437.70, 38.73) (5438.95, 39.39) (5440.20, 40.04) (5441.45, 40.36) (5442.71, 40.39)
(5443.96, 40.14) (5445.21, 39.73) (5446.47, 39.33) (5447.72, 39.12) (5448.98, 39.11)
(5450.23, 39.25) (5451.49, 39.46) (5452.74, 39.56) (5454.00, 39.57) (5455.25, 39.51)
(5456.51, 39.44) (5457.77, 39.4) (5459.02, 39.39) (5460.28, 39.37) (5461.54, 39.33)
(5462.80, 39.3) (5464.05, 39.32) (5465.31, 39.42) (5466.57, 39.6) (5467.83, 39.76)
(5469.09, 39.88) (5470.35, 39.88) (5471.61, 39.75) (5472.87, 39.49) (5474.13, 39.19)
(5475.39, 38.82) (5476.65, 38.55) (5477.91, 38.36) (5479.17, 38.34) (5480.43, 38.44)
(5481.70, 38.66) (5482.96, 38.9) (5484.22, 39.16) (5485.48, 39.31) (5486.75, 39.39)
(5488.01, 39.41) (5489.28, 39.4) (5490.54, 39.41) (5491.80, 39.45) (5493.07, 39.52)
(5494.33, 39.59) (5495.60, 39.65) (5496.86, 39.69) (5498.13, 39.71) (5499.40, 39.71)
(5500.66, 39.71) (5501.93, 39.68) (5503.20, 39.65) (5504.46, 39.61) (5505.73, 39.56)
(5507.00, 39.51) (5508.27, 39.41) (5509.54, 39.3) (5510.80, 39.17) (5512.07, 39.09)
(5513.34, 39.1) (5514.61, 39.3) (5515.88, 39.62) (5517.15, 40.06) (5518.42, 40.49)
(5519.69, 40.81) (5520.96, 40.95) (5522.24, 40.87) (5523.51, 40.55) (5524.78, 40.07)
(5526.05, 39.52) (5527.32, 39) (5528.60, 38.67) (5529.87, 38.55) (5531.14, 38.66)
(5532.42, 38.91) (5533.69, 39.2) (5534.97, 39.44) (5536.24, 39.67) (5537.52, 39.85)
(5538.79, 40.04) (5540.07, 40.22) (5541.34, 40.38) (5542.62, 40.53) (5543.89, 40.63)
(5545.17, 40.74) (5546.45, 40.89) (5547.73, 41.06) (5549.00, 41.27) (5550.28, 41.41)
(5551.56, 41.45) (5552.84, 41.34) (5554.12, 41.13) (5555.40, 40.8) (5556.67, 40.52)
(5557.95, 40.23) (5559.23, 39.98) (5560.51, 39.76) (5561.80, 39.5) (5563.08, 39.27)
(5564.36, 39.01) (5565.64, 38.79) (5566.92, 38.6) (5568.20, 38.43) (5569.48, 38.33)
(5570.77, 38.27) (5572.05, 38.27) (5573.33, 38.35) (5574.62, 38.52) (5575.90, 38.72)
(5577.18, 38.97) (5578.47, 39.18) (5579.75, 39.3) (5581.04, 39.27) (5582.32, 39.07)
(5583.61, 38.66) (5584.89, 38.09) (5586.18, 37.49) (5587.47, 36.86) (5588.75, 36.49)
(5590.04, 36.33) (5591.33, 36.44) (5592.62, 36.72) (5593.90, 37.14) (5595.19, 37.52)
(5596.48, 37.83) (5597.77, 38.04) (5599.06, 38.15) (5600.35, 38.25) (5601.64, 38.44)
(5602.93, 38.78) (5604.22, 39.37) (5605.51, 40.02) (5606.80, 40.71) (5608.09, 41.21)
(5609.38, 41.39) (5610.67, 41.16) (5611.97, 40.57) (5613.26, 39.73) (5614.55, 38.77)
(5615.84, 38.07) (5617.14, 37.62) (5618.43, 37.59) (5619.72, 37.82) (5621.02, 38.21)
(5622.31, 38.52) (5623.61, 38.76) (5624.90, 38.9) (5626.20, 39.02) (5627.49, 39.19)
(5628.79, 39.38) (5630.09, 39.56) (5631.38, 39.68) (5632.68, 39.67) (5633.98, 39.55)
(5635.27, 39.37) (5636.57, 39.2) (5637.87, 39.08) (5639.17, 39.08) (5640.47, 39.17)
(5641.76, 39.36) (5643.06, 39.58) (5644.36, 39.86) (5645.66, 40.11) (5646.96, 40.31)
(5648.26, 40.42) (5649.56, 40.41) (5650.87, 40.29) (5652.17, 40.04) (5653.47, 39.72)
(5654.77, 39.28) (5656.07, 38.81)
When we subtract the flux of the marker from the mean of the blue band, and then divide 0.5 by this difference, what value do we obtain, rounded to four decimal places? -0.0123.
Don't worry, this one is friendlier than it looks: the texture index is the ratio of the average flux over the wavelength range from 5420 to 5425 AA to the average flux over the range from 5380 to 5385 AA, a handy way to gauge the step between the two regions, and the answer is 0.96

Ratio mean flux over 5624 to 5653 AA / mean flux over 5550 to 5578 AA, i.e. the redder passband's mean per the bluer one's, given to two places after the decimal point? 1.00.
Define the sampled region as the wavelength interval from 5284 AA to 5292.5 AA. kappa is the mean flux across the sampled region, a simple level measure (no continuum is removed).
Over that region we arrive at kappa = 40.3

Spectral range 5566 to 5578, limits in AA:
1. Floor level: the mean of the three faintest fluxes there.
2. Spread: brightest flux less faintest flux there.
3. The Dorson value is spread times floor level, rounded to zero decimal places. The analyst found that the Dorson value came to 27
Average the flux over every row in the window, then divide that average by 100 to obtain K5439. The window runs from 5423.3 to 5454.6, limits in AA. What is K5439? 0.389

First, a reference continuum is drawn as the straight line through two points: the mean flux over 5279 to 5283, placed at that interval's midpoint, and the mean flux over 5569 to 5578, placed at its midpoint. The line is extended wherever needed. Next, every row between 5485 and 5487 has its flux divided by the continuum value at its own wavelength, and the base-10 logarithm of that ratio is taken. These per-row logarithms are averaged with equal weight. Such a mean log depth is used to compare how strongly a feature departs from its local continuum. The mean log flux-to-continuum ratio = 0.010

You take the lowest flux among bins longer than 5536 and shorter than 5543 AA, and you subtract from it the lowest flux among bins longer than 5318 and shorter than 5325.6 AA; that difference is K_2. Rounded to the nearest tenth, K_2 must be 2.8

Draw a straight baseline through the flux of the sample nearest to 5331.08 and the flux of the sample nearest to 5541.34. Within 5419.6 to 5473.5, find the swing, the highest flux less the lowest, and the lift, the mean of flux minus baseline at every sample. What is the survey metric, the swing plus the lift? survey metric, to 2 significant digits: 4.0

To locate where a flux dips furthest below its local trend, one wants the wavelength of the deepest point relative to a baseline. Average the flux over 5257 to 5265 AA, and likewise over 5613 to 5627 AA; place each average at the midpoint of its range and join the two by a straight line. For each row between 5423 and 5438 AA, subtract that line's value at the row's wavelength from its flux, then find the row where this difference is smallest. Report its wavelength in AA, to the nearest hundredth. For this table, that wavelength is 5433.94 AA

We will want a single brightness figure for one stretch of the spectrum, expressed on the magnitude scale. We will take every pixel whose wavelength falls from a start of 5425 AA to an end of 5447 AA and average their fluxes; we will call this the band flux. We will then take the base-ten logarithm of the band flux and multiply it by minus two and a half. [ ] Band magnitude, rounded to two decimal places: -3.97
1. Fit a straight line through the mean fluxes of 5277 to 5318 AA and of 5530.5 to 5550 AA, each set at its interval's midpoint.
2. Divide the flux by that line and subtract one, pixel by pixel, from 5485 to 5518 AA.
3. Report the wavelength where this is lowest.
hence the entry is 5512.07 AA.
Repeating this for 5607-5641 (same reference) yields 5618.43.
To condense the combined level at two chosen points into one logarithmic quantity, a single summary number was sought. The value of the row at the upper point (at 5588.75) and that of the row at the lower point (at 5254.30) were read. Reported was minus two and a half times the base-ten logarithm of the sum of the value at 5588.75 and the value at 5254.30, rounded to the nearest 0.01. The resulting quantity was -4.69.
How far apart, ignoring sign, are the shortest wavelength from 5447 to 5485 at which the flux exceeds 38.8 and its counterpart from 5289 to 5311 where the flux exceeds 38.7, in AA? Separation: 158.2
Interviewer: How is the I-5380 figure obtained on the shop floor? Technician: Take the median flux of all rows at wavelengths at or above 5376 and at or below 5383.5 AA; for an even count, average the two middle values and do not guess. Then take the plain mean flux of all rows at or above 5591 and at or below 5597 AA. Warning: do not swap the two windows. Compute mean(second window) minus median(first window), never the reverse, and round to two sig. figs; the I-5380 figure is -3.6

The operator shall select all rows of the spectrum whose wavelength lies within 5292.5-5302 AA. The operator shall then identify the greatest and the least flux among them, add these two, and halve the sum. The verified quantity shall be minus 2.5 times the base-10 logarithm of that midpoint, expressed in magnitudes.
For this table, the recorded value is -3.99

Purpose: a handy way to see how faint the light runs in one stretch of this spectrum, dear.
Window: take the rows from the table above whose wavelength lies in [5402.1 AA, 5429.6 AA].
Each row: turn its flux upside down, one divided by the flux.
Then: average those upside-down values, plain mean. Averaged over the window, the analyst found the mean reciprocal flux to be 0.0265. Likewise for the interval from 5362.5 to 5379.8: 0.0260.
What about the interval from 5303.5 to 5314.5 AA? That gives 0.0238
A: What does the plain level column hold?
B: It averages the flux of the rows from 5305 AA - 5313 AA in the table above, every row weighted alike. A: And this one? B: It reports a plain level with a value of 42.2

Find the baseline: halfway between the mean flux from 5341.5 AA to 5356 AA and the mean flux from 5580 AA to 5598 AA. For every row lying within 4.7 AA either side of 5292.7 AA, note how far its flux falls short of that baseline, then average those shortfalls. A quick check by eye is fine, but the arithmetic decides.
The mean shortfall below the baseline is -1.7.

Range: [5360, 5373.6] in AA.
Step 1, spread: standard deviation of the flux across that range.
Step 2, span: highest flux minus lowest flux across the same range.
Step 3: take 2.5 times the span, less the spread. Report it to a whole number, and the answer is 12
